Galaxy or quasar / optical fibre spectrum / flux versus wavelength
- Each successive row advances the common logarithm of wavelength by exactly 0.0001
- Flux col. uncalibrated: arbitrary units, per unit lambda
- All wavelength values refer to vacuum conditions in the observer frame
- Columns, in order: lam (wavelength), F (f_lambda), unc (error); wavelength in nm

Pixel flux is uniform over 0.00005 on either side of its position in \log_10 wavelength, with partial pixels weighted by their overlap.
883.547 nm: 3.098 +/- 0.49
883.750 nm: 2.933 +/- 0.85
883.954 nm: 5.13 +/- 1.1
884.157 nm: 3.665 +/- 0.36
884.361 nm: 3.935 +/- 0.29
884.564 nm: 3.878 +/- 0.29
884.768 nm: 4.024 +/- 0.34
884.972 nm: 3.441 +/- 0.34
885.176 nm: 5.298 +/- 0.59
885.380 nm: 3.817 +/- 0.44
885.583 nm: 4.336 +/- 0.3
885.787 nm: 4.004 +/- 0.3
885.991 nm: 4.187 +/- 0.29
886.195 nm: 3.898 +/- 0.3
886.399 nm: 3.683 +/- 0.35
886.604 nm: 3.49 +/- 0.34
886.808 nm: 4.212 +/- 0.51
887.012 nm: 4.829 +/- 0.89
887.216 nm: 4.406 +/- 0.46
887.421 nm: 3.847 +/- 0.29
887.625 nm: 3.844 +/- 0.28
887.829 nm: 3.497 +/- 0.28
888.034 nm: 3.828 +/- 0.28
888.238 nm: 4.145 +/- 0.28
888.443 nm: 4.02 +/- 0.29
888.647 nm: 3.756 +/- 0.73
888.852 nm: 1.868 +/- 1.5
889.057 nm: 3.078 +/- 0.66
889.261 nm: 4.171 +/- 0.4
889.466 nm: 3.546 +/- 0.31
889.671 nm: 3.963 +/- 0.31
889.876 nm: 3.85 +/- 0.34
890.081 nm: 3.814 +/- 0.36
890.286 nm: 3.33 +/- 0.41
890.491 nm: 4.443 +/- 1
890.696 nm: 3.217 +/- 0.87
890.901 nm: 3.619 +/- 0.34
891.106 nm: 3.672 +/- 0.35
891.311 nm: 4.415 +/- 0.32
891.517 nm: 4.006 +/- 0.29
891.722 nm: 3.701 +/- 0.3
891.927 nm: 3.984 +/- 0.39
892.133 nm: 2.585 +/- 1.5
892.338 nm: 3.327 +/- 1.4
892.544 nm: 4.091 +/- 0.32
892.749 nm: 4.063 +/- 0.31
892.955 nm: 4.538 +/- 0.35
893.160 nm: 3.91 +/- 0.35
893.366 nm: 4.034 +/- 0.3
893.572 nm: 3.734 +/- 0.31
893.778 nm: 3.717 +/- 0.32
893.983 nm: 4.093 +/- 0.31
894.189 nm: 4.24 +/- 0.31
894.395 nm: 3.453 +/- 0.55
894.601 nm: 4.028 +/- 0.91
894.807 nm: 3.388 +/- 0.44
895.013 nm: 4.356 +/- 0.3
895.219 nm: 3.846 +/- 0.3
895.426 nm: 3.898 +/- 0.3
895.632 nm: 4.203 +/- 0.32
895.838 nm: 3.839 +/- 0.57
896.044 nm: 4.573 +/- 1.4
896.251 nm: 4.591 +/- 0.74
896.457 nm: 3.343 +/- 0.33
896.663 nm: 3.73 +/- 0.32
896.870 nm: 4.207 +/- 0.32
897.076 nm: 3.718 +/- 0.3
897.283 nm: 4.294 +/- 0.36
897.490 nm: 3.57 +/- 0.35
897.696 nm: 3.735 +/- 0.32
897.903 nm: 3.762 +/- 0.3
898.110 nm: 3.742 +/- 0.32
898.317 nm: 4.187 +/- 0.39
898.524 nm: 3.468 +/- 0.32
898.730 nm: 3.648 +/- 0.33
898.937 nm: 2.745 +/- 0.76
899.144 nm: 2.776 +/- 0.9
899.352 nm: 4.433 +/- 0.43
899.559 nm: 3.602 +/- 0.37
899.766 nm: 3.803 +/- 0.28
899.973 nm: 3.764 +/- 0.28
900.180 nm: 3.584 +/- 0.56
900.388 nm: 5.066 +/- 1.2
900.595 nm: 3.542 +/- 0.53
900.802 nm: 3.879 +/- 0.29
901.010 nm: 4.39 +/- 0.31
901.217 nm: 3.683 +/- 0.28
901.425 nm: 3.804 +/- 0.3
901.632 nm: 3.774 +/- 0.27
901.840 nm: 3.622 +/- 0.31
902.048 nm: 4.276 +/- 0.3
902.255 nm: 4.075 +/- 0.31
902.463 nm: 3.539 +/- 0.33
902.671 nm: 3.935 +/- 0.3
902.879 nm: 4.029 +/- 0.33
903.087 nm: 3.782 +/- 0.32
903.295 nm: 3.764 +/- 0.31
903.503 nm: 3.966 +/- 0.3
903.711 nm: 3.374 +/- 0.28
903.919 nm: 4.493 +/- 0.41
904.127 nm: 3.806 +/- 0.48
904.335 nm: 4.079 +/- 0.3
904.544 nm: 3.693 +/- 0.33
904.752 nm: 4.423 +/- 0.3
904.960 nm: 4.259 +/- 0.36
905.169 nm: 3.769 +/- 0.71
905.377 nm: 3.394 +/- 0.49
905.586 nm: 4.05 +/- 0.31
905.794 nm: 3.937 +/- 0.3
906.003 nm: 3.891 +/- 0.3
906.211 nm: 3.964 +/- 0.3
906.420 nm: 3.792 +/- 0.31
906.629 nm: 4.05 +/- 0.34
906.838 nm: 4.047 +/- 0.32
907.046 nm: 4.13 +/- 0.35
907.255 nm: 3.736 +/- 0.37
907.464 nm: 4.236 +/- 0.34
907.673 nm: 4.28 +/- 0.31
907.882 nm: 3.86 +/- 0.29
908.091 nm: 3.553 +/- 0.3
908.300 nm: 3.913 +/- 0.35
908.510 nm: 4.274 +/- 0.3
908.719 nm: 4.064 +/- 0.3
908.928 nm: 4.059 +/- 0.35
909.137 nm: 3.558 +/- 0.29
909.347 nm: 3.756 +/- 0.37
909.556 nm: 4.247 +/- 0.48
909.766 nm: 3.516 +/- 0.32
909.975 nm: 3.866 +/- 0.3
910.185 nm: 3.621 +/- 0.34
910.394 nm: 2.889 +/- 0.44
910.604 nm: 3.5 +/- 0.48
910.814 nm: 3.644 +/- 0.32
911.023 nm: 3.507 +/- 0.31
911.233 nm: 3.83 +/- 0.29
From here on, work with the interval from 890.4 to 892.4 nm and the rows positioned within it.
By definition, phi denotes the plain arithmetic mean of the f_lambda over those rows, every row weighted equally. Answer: 3.70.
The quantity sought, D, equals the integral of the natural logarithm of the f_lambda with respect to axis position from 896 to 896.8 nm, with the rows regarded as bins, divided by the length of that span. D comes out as 1.38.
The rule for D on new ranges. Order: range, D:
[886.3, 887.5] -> 1.40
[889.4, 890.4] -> 1.31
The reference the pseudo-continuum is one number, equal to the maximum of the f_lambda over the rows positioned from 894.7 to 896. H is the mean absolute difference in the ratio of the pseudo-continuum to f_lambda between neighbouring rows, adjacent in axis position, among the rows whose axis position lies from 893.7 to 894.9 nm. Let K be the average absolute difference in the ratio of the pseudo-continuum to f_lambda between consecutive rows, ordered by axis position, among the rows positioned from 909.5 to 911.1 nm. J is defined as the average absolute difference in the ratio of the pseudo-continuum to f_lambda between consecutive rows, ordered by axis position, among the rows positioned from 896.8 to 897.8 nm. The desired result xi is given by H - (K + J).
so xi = -0.14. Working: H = 0.153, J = 0.138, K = 0.15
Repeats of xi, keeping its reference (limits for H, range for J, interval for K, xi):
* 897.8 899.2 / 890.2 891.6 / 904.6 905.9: -0.17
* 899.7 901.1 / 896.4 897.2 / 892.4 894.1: -0.03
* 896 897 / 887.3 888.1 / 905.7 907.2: 0.05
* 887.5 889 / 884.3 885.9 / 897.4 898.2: 0.07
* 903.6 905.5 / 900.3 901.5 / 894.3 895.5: -0.18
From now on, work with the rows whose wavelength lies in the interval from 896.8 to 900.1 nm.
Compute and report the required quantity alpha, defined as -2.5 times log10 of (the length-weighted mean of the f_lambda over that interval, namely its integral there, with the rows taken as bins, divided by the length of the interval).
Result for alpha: -1.42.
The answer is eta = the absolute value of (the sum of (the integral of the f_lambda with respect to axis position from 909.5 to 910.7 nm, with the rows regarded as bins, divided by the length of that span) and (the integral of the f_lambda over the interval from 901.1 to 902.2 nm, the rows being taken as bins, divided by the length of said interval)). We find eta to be 7.43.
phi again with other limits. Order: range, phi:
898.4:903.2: 3.79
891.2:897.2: 3.92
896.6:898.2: 3.84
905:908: 3.94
